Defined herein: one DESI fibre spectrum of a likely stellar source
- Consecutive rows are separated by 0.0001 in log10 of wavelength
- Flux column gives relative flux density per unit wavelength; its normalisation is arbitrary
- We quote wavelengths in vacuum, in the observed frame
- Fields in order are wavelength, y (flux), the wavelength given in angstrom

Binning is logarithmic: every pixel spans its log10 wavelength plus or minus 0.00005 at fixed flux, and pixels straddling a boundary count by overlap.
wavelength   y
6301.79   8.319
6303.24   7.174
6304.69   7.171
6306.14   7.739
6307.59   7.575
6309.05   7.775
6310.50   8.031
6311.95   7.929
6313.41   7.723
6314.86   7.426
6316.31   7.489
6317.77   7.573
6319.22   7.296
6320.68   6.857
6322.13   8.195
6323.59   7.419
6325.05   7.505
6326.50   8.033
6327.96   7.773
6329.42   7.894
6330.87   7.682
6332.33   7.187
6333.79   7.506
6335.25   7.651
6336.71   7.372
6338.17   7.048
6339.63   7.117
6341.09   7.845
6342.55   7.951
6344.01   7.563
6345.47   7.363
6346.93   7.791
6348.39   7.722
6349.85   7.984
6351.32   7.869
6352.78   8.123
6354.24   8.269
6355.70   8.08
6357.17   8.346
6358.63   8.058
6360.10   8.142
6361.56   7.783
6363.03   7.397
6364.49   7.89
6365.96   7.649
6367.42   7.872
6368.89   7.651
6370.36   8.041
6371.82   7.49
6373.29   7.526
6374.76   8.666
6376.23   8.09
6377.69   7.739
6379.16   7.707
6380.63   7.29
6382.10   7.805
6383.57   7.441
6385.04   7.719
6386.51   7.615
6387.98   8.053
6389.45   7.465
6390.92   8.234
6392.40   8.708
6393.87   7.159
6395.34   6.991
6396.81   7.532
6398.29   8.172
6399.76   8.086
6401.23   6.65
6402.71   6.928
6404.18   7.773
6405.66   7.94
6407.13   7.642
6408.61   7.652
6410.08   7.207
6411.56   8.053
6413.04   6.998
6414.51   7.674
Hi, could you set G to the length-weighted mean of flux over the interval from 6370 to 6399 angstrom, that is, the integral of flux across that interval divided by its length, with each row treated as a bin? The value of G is 7.77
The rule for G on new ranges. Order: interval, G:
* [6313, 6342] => 7.53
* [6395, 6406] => 7.51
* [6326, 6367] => 7.75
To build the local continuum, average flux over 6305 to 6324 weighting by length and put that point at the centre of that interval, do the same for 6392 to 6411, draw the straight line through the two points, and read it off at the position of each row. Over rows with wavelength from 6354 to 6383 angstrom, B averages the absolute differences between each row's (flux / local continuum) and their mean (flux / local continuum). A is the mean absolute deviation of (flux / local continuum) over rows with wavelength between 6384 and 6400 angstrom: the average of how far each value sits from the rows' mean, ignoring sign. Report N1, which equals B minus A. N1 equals -0.020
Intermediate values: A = 0.055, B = 0.0354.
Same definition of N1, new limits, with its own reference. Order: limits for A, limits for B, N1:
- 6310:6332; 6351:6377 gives -0.001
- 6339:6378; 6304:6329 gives 0.001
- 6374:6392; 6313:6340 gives -0.005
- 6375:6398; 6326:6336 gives -0.017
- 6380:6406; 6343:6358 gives -0.021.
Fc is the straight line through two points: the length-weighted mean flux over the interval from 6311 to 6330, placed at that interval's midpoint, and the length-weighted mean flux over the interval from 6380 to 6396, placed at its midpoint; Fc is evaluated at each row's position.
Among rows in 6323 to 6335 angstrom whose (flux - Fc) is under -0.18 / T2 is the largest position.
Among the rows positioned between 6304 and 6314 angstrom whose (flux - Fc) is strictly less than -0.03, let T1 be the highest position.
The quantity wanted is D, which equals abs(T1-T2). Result 24.7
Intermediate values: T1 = 6307.59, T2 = 6332.33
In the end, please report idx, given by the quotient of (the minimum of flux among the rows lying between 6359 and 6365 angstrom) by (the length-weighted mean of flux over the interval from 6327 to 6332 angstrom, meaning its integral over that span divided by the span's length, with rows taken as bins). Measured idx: 0.95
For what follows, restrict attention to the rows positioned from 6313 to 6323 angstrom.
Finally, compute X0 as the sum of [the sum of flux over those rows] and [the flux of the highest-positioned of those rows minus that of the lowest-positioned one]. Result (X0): 53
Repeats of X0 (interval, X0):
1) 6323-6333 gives 53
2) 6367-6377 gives 56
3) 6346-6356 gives 56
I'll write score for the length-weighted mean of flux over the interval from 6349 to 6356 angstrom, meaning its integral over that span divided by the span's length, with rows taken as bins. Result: 8.06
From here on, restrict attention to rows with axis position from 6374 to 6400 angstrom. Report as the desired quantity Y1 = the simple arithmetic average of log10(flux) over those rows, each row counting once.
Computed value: 0.892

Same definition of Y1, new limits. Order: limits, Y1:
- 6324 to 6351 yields 0.881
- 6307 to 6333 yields 0.882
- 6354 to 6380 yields 0.898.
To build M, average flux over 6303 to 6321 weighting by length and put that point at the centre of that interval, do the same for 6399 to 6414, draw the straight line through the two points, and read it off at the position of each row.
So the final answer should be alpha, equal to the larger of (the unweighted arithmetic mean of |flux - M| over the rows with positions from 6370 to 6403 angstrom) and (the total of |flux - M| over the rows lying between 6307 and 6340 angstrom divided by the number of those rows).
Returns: 0.421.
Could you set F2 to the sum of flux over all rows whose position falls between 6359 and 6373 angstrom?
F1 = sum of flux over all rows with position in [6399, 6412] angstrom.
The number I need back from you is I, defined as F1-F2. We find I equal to -2.0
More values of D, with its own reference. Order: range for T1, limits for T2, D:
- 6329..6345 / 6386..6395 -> 49.9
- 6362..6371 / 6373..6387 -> 20.5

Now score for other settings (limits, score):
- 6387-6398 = 7.75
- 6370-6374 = 7.66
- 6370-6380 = 7.89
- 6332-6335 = 7.41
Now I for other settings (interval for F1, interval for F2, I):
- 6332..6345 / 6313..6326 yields -0.2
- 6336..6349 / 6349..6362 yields -4.9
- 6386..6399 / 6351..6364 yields -2.1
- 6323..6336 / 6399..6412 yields 0.7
